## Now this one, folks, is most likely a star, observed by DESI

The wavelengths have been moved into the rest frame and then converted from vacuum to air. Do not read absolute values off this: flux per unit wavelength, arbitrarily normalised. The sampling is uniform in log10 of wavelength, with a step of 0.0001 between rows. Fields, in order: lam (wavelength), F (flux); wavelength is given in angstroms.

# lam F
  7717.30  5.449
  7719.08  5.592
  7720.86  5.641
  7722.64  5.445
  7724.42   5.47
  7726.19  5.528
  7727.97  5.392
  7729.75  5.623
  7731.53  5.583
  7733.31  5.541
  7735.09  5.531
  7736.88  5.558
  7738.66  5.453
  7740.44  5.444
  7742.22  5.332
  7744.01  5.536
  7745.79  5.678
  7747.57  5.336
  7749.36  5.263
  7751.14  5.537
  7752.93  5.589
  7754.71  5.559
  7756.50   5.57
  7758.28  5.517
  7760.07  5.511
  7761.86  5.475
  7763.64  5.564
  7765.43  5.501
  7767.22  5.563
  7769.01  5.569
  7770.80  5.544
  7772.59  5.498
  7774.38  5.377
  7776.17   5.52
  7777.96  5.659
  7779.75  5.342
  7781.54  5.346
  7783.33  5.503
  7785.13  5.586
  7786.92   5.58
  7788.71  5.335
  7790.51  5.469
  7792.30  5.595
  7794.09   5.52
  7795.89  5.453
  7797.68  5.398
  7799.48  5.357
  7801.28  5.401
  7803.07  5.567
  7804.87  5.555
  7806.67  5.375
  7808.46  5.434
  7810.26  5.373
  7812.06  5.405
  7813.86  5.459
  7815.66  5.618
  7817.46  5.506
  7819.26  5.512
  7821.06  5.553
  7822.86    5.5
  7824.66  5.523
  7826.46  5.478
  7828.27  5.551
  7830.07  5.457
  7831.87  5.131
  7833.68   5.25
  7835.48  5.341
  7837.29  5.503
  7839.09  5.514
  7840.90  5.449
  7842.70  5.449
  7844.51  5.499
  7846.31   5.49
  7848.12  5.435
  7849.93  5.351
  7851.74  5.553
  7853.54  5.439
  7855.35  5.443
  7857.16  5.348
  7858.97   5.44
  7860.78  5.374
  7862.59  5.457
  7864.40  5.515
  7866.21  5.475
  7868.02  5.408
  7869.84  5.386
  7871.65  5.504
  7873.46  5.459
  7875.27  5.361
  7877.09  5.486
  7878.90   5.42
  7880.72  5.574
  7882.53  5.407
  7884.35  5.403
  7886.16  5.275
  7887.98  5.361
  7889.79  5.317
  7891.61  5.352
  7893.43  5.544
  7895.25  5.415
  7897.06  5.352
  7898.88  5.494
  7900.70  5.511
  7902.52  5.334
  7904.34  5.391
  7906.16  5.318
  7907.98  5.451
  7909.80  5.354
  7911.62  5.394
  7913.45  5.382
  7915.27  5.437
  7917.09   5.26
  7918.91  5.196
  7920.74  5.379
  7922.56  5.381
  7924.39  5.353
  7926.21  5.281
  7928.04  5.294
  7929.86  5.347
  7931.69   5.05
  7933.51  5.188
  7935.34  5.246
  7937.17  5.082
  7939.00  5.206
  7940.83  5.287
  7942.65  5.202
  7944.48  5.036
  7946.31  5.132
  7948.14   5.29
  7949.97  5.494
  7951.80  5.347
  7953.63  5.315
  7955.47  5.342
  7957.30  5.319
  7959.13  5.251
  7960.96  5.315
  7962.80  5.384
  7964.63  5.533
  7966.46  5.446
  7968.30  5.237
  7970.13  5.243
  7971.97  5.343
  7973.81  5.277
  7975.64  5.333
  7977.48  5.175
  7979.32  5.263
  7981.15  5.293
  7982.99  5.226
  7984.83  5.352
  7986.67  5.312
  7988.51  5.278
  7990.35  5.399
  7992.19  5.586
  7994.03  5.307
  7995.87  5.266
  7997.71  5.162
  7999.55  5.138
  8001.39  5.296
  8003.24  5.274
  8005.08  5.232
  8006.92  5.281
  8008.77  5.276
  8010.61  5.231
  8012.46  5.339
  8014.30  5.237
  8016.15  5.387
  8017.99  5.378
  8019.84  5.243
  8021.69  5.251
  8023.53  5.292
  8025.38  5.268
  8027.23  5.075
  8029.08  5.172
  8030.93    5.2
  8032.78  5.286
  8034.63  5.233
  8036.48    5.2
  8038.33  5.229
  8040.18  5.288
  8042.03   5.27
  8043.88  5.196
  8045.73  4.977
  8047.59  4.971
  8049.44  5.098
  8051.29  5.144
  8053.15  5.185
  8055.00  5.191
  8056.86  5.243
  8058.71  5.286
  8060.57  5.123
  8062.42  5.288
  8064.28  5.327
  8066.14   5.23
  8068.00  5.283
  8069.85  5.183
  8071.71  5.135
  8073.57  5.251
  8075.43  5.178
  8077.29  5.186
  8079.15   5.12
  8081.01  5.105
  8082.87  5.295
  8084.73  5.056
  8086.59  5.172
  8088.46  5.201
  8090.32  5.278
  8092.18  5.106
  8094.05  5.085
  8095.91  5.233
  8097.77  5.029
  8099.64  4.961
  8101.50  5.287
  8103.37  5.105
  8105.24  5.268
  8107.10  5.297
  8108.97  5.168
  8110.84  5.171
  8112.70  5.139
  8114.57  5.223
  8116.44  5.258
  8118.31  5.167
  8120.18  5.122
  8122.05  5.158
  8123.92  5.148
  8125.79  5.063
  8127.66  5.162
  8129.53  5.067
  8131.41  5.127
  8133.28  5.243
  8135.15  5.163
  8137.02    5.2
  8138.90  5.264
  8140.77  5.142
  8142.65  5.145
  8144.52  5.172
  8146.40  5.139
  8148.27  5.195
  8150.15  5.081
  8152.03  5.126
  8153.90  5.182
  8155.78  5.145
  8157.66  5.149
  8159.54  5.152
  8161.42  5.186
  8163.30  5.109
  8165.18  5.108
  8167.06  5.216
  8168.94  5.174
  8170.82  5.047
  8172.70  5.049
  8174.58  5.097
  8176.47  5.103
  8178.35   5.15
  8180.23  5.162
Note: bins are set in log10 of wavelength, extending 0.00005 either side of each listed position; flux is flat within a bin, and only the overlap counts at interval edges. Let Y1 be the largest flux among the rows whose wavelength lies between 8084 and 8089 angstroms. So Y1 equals 5.201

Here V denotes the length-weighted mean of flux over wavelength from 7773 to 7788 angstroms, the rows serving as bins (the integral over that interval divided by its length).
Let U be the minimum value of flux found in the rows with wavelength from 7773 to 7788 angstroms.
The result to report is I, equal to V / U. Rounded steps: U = 5.342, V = 5.49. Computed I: 1.03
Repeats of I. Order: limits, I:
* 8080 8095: 1.02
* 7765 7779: 1.03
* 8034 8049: 1.04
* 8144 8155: 1.01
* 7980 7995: 1.02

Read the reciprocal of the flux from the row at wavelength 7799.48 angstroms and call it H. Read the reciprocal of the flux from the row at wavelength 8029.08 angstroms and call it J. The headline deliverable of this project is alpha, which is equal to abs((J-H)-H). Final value 0.180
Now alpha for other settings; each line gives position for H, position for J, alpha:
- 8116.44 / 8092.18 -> 0.185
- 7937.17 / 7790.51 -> 0.211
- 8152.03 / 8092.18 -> 0.194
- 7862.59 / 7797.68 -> 0.181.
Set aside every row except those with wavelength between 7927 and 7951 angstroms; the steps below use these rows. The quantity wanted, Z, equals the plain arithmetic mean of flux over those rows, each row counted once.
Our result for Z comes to 5.22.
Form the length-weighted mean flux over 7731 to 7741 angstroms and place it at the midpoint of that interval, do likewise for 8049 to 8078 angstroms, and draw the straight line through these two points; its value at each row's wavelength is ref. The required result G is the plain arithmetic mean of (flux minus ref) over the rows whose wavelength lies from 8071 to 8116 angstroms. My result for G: -0.014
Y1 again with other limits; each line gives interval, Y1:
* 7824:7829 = 5.551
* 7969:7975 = 5.343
